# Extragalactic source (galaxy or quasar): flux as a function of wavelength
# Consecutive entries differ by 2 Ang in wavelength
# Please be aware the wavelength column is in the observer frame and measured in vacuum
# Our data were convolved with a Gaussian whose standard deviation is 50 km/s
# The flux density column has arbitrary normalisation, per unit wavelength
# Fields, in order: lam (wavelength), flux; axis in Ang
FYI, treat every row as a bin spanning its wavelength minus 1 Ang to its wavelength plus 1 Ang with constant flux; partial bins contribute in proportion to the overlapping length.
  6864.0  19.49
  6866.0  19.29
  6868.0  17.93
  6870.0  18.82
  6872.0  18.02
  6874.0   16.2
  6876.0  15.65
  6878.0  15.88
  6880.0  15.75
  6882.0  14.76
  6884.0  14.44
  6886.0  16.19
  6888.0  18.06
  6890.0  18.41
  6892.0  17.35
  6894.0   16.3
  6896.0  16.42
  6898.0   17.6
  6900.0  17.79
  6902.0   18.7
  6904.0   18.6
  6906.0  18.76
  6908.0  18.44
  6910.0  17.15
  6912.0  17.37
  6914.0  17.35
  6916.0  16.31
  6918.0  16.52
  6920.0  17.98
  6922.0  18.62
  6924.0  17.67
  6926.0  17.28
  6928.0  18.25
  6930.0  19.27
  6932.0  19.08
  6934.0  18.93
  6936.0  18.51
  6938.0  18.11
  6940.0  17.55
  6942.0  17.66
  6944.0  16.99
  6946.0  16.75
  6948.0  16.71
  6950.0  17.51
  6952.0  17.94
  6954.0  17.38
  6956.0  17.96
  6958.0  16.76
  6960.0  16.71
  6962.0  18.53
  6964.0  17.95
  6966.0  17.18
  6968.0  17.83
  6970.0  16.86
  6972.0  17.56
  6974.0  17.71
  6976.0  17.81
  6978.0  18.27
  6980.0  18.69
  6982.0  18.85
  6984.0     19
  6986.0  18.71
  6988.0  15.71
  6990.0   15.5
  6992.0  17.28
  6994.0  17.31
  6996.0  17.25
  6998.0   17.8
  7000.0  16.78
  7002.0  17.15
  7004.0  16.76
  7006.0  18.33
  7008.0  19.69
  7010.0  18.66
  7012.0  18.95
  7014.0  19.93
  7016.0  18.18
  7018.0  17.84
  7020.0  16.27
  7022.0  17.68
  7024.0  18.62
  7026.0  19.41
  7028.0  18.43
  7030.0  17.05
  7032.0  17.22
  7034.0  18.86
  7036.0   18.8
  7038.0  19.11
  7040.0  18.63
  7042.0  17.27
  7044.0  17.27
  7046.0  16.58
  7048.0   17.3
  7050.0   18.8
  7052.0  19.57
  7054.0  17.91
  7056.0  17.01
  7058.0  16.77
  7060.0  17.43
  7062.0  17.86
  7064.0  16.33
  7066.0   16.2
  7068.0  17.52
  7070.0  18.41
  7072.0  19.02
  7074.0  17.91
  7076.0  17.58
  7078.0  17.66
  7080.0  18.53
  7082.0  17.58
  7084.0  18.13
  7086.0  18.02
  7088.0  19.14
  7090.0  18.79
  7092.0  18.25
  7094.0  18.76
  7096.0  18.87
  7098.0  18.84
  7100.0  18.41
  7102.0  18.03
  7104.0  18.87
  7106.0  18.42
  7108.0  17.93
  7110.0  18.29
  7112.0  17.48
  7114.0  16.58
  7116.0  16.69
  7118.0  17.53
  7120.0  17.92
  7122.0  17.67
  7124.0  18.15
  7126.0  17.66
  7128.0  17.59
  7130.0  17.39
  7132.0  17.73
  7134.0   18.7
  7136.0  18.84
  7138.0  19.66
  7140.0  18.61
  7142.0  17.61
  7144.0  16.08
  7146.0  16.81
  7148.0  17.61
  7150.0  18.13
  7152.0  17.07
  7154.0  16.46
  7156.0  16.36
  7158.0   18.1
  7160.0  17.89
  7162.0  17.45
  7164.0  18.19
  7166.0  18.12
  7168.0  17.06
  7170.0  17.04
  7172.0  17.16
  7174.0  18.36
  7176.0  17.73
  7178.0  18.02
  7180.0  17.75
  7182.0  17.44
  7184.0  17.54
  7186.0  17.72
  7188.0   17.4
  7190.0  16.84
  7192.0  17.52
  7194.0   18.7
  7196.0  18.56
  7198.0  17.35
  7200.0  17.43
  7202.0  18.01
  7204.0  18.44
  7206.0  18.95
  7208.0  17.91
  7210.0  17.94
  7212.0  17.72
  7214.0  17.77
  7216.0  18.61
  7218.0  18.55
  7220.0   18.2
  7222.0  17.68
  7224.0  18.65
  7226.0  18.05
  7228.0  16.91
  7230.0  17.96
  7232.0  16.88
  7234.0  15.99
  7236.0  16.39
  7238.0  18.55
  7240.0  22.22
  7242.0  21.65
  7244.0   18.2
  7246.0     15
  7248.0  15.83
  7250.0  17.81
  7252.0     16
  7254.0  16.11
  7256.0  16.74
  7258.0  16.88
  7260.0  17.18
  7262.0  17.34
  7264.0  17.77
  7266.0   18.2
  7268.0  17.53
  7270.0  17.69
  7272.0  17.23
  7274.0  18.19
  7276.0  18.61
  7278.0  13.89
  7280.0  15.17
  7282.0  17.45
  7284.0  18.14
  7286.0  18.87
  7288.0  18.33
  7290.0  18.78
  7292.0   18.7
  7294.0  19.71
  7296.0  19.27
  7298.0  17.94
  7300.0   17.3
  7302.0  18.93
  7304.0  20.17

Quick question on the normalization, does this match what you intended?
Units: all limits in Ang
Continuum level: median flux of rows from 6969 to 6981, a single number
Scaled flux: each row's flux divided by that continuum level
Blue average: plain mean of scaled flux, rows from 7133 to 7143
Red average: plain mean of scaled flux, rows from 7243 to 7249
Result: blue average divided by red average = 1.14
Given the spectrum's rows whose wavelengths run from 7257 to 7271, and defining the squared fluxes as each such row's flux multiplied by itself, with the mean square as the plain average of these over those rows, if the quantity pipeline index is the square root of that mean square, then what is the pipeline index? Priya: 17.5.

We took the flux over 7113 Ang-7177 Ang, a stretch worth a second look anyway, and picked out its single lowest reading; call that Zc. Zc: 16.08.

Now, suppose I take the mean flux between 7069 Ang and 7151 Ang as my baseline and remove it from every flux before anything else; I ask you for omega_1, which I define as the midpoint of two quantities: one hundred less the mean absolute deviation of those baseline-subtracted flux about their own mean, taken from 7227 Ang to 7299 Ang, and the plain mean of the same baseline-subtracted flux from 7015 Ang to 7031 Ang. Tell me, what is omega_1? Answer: 49.4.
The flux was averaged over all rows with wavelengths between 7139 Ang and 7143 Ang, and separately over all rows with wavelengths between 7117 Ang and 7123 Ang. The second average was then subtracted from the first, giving 0.40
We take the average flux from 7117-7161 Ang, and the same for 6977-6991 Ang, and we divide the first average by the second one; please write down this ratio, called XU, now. 0.99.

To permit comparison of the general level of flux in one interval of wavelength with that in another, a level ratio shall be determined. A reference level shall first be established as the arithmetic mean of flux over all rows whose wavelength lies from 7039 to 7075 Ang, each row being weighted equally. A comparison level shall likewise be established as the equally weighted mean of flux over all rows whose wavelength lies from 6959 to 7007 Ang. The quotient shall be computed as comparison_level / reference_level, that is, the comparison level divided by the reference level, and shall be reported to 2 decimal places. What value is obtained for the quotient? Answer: 0.99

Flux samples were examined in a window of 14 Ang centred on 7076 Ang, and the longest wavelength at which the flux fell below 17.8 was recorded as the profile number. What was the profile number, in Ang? 7082.0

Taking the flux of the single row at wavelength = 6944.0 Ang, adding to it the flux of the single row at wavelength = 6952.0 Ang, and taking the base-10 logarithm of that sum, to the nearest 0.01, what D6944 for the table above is 1.54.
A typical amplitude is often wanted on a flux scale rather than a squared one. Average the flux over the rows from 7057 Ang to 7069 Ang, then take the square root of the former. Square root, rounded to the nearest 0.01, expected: 4.13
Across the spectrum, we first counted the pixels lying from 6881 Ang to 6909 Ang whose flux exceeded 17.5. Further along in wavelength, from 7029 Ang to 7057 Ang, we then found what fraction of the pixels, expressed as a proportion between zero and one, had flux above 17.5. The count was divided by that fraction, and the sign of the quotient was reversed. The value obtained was -16.0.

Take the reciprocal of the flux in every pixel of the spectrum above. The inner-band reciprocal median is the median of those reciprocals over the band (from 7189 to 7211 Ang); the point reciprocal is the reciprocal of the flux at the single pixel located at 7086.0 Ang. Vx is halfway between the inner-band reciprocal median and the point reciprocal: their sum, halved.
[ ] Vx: 0.0556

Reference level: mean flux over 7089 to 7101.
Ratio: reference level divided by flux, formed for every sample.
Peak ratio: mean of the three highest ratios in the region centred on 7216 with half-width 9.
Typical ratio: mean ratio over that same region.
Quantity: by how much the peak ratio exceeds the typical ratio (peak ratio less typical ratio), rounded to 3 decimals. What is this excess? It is 0.022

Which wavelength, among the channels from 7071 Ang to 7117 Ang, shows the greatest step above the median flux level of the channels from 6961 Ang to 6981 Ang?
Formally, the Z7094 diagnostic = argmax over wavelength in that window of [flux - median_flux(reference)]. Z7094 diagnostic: 7088.0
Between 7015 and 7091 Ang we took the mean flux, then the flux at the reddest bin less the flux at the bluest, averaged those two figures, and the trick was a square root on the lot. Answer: 3.04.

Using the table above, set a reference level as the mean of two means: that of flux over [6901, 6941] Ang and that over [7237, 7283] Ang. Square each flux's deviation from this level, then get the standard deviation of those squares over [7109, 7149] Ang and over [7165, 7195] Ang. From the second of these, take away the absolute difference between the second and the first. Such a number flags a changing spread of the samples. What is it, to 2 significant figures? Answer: -0.40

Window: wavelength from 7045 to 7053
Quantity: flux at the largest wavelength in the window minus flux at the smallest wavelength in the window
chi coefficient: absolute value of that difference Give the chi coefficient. 3.0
